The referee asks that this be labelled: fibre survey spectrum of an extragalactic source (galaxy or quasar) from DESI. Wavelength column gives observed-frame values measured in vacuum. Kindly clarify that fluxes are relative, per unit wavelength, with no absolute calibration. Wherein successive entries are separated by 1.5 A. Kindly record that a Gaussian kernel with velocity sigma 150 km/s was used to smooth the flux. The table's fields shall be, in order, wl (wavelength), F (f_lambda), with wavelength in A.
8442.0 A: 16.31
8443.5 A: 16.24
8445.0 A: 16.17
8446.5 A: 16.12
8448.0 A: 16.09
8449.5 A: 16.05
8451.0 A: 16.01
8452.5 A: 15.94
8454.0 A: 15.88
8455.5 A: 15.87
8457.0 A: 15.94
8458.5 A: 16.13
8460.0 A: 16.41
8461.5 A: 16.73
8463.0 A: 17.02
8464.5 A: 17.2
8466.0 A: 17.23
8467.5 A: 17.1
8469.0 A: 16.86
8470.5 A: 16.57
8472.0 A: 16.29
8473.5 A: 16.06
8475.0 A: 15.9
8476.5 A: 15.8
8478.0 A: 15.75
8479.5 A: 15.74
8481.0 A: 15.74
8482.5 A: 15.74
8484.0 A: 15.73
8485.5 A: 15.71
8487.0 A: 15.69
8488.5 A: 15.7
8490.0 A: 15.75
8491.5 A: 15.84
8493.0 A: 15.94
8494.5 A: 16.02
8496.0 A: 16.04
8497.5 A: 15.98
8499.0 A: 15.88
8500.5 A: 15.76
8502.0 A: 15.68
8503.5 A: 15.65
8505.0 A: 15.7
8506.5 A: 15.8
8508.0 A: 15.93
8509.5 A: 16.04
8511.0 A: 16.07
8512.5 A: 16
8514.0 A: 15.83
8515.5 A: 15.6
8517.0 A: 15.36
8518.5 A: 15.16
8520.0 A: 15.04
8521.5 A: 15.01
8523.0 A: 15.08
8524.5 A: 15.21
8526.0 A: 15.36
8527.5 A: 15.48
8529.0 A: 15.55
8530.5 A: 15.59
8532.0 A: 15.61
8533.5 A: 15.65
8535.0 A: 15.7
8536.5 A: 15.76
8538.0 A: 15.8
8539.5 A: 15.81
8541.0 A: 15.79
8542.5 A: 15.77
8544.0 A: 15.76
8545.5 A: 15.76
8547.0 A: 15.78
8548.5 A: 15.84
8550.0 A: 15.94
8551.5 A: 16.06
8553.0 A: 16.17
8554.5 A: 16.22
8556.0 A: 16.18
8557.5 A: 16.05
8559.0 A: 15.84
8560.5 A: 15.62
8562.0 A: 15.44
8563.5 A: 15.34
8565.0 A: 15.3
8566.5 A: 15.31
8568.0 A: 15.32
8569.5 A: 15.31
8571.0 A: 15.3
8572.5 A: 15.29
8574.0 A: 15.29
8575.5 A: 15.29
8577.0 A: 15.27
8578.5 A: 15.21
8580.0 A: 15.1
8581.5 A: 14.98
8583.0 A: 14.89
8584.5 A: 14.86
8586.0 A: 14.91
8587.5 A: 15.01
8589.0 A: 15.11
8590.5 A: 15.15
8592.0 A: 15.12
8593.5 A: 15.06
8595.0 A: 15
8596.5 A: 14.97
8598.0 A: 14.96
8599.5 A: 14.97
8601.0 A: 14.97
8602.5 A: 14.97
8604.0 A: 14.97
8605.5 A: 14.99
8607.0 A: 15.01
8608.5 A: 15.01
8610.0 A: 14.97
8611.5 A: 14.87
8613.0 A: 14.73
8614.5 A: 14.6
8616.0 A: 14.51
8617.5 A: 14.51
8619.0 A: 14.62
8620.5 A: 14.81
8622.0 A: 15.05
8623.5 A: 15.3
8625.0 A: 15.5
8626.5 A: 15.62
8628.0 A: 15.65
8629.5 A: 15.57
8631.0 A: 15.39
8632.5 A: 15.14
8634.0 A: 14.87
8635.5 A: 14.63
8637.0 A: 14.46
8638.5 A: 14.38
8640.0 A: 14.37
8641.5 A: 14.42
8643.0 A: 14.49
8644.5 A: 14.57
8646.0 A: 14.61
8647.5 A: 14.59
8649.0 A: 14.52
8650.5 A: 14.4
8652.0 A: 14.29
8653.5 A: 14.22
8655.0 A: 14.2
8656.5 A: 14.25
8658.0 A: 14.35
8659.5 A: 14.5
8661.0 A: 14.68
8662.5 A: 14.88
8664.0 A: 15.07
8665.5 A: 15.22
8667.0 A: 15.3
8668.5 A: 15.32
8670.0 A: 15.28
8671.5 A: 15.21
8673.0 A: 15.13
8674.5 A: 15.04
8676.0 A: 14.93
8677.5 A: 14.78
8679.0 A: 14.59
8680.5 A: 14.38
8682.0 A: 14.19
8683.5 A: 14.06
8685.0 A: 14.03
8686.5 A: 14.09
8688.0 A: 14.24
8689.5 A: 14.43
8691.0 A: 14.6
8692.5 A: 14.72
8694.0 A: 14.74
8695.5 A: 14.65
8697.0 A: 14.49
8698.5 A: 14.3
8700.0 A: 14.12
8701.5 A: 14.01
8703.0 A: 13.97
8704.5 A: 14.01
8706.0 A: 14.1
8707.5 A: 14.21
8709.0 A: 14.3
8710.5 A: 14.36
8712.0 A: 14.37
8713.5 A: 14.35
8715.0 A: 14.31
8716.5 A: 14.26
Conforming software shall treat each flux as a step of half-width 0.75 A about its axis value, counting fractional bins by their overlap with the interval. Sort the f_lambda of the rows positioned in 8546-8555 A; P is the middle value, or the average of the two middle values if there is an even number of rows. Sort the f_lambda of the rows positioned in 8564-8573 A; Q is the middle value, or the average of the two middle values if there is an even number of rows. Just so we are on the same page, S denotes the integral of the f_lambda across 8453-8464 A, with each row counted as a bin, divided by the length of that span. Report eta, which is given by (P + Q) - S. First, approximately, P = 16.0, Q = 15.3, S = 16.3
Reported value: 15.0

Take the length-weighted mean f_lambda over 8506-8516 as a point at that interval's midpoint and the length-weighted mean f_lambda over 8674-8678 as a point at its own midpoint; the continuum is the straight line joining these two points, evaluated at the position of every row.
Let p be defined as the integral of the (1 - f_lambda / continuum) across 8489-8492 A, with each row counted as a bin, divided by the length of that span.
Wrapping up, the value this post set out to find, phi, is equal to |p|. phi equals 0.015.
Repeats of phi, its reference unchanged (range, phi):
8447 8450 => 0.013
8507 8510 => 0.003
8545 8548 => 0.005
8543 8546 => 0.004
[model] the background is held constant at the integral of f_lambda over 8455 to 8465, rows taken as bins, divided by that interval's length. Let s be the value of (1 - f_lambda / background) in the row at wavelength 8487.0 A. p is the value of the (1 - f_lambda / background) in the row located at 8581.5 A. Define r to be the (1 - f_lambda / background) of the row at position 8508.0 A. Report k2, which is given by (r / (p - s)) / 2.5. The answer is 0.3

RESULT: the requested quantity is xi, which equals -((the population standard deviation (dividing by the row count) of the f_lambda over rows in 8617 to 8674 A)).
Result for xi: -0.44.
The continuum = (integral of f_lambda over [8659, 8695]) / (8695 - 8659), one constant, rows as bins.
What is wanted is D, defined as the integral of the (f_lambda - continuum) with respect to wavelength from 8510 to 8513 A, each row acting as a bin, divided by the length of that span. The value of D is 1.31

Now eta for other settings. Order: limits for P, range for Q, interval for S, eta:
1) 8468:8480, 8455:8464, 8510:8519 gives 16.6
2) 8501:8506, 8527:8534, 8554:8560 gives 15.2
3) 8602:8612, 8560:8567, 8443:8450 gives 14.2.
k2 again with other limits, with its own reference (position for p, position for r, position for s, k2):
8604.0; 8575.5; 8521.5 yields 11.8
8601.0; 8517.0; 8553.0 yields 0.4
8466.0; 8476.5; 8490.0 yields -0.2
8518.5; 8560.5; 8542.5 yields 0.6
